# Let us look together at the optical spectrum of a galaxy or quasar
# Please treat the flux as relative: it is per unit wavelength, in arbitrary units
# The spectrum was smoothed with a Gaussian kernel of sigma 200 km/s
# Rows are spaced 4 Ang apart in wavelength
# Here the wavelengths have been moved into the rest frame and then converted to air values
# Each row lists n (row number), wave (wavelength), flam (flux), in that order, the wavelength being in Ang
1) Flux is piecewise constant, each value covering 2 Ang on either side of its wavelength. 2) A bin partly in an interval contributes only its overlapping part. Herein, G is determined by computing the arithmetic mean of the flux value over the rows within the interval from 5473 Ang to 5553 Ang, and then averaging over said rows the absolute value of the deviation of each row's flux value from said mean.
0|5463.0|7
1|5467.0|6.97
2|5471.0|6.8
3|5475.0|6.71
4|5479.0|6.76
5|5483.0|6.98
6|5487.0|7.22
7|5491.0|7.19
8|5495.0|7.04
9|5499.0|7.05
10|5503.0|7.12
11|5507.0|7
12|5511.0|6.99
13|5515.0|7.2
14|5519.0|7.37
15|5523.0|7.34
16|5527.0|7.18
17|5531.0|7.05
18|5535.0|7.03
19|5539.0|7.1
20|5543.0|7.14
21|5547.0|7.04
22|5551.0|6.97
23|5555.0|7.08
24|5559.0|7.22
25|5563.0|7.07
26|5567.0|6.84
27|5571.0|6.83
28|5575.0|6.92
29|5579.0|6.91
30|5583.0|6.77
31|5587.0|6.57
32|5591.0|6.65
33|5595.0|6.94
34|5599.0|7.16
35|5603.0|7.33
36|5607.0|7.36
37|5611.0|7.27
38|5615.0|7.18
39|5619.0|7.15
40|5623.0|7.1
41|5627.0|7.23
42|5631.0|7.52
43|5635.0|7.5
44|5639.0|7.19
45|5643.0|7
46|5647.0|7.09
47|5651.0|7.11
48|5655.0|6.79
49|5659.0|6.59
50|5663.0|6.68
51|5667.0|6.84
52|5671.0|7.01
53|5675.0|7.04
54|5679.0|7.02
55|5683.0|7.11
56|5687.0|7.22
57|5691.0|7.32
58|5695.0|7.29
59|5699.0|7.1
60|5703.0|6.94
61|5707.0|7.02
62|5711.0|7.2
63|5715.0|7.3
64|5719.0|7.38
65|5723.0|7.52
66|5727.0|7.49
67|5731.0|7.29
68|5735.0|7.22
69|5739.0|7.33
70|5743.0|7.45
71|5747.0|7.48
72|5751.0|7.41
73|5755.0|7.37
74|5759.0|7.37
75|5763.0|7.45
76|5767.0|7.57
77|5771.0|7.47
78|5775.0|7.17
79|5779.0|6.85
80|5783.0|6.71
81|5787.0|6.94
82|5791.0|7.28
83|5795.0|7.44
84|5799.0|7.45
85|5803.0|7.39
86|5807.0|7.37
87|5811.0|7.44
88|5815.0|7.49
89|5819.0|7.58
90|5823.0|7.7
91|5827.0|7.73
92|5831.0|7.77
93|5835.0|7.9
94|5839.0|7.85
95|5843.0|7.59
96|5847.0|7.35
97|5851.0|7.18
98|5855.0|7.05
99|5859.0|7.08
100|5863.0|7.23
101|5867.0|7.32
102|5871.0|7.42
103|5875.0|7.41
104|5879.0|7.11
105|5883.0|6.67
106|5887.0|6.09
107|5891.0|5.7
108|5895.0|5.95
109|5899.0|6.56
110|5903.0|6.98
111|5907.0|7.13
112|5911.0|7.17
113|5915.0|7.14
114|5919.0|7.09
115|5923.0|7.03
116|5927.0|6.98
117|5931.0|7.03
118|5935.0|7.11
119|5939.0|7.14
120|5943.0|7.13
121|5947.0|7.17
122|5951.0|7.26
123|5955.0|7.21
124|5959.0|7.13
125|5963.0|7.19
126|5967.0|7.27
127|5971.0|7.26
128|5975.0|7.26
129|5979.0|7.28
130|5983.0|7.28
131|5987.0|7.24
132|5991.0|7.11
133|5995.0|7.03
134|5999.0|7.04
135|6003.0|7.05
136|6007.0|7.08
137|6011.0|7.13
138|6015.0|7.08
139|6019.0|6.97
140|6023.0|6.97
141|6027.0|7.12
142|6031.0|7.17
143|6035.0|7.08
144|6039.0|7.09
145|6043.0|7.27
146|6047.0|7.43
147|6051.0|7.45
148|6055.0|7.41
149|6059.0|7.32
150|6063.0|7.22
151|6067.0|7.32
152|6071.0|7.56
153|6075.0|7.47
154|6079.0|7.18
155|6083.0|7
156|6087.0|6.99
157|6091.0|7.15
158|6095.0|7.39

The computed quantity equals 0.12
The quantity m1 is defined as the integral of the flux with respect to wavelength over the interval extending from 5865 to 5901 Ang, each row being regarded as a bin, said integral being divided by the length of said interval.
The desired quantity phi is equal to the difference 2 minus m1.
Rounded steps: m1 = 6.69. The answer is -4.69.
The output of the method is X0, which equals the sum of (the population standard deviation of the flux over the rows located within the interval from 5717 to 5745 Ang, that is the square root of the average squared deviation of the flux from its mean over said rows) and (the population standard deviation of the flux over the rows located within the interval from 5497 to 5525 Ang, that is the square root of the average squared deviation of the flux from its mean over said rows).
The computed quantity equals 0.246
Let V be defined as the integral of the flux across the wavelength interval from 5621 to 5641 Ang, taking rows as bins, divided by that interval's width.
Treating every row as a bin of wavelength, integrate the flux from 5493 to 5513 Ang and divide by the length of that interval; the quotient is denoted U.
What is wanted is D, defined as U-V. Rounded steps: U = 7.0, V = 7.3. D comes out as -0.27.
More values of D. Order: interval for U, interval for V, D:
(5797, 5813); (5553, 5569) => 0.36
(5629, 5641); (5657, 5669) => 0.70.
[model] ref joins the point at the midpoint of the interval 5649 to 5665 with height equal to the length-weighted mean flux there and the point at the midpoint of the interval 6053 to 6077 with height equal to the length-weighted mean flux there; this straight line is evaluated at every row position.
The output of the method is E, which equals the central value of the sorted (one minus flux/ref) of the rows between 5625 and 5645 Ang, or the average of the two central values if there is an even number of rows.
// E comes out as -0.071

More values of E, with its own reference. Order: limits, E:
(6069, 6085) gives 0.010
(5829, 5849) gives -0.103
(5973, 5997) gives 0.002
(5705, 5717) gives -0.048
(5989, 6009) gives 0.033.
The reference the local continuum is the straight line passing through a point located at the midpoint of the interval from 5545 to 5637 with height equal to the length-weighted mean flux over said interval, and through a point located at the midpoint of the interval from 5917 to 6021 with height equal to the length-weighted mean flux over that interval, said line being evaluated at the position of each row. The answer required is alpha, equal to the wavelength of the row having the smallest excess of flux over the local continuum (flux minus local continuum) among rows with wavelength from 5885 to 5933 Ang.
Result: 5891.0 Ang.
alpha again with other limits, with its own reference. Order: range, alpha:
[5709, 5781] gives 5779.0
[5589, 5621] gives 5591.0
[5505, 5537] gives 5511.0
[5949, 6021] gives 6019.0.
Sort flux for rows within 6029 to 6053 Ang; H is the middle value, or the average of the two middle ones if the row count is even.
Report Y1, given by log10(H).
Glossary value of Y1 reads 0.859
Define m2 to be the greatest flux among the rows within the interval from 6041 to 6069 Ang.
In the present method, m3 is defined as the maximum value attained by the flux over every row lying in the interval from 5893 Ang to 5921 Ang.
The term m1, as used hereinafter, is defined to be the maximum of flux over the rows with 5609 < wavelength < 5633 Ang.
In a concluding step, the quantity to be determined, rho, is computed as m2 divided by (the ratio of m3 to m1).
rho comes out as 7.81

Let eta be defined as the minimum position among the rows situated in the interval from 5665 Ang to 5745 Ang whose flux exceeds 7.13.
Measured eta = 5687.0 Ang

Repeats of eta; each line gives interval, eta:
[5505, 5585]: 5515.0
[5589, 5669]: 5599.0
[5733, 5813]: 5735.0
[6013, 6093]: 6031.0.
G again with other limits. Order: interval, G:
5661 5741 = 0.17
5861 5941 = 0.36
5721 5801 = 0.17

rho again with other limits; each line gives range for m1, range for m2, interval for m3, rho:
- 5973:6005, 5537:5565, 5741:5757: 7.03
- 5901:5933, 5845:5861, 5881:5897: 7.90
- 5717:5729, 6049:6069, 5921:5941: 7.85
